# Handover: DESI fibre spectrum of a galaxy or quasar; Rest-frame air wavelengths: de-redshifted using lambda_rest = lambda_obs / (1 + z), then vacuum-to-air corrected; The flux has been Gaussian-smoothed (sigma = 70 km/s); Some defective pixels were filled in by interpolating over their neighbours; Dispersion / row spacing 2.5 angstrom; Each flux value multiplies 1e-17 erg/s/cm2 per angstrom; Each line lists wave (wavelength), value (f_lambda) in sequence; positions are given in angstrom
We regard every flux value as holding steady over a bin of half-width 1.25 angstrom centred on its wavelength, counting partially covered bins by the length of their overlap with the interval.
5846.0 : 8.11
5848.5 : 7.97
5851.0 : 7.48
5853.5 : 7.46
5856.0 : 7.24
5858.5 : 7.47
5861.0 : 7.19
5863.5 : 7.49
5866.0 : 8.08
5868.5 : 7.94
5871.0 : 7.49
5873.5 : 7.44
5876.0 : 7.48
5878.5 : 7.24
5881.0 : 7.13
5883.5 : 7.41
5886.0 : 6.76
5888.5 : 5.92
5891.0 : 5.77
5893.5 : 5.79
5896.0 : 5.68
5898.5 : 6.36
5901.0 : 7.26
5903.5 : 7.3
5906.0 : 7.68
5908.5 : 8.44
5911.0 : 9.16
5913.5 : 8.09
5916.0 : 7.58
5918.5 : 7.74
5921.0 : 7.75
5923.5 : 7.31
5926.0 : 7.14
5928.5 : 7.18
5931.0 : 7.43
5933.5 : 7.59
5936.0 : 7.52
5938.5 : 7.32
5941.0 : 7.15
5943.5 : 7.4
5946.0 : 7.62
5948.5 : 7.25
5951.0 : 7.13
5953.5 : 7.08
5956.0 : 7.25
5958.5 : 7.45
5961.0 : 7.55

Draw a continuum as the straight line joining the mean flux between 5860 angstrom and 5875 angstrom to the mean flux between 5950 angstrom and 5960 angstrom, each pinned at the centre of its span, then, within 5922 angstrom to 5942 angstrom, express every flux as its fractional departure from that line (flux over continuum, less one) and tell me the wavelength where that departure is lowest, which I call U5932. 5926.0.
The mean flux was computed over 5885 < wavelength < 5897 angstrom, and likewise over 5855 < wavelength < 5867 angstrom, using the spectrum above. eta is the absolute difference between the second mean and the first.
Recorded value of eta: 1.5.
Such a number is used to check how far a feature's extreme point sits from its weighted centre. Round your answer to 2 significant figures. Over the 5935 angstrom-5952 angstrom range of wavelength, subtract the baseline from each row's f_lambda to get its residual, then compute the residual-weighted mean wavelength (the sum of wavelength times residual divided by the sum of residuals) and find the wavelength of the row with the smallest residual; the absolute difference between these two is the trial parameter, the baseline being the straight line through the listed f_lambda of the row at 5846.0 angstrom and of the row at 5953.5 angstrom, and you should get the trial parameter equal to 2.1 angstrom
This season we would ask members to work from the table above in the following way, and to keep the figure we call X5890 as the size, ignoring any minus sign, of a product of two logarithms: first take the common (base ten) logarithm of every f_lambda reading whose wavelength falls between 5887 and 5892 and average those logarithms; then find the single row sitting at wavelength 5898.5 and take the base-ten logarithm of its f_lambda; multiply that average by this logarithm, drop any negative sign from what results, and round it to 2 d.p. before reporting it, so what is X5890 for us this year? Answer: 0.62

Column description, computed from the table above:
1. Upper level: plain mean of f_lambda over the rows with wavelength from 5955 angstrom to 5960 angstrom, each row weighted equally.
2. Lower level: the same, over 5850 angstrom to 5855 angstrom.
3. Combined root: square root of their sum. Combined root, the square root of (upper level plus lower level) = 3.85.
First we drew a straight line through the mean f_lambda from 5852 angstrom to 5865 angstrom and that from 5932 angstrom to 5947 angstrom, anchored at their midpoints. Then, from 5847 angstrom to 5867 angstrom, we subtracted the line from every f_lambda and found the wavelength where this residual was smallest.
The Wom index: 5861.0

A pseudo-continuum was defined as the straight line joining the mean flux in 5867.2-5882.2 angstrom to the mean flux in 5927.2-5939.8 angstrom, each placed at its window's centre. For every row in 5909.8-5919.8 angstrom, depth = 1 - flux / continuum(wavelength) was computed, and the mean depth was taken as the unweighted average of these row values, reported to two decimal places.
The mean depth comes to -0.10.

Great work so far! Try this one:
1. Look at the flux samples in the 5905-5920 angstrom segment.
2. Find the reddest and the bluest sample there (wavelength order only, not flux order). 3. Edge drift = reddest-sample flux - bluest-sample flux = 0.1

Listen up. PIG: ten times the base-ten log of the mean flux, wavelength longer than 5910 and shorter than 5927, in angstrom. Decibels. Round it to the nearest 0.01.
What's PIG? 8.93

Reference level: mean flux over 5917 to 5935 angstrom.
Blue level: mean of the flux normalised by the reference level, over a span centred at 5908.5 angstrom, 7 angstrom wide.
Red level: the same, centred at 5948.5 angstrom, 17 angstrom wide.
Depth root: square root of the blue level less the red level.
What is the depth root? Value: 0.39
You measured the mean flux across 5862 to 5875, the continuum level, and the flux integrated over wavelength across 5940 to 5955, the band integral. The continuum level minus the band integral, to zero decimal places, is -101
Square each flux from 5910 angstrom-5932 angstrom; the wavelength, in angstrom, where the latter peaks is 5911.0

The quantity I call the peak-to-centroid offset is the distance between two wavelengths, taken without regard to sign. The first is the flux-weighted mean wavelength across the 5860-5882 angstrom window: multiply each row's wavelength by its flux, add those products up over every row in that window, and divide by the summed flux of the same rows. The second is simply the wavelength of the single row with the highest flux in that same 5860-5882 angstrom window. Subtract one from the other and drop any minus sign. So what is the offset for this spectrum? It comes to 4.9 angstrom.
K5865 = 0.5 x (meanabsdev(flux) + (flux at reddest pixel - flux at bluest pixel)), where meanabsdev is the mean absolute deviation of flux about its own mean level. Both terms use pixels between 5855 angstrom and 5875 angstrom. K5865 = 0.2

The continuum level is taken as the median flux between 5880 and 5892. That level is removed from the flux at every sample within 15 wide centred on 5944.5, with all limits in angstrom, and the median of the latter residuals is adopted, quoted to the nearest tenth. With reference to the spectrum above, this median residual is 0.5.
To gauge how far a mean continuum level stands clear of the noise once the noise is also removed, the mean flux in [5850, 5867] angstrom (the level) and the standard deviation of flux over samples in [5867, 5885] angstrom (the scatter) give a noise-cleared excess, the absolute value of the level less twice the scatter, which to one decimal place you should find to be 7.0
